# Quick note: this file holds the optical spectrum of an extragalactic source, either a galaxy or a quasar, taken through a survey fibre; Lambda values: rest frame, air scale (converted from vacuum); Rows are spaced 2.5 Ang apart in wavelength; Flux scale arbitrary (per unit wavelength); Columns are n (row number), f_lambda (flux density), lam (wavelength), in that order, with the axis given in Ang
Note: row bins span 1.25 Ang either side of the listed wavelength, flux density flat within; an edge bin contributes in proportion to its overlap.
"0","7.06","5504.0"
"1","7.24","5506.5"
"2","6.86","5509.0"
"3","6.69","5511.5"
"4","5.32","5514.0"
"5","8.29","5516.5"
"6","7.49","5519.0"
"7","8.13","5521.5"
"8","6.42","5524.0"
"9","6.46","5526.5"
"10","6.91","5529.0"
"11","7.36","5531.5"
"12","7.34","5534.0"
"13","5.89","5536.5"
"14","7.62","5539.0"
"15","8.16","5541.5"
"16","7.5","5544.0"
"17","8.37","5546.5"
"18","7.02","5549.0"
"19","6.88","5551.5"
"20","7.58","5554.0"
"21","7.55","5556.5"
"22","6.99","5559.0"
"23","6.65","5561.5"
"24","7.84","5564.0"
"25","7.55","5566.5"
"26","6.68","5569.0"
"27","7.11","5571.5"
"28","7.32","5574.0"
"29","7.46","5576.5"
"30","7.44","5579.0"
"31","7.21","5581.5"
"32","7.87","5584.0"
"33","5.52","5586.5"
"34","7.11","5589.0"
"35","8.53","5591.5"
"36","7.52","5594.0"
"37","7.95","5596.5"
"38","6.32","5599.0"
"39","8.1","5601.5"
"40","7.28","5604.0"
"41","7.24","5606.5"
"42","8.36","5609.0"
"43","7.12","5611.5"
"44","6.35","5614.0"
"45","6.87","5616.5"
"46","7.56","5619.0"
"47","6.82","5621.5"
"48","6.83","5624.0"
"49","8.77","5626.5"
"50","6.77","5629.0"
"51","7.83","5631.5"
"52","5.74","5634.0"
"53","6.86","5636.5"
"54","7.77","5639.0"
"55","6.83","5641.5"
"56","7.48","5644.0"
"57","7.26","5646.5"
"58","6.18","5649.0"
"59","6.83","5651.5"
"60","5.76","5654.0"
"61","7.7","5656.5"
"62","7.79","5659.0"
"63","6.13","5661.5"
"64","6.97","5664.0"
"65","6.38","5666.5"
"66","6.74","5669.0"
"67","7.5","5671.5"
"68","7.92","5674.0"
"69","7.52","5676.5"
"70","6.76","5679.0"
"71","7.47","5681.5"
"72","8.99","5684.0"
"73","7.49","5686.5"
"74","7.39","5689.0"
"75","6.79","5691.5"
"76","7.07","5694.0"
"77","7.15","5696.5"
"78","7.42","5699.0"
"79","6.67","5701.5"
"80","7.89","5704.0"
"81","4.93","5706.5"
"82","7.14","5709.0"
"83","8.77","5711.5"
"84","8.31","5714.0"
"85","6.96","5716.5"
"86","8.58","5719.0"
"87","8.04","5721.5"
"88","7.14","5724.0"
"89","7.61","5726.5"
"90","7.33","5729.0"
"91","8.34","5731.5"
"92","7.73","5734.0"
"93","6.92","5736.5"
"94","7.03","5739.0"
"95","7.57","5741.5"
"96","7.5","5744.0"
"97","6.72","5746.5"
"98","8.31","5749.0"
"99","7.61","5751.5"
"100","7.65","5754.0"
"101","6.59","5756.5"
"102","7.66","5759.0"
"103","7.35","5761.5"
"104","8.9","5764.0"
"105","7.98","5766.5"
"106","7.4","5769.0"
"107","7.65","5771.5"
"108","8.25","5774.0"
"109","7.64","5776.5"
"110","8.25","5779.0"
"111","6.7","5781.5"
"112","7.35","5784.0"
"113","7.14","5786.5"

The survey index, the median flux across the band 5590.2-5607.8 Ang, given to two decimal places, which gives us 7.52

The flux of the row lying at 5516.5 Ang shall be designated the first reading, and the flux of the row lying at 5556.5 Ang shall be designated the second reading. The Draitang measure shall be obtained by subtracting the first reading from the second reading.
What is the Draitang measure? -0.74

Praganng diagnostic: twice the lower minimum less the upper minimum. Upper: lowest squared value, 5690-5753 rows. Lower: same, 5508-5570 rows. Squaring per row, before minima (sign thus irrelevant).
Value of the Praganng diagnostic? 32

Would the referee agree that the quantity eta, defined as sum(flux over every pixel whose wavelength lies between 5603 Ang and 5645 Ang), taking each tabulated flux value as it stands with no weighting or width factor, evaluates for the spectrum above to 122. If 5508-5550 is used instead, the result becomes 122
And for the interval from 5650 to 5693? 122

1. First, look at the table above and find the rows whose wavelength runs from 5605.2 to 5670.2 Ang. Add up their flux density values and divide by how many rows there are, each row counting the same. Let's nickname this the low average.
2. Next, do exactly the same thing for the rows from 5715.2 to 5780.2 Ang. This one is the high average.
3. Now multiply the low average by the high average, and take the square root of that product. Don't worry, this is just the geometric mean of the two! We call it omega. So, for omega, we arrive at 7.33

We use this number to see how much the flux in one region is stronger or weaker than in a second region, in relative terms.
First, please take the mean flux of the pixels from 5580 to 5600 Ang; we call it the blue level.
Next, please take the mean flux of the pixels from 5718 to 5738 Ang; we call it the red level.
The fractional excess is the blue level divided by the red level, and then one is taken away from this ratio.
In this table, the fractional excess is -0.06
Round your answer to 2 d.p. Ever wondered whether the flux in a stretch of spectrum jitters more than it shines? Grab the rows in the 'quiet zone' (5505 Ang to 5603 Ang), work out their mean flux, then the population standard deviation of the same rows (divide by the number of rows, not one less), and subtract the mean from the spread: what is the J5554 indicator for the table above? -6.51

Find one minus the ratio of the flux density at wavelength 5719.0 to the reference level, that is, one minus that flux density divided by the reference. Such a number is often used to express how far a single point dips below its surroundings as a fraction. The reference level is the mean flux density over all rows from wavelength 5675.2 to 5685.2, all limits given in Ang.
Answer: -0.12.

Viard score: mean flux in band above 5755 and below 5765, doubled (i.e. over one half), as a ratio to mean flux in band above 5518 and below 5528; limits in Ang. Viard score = 2.14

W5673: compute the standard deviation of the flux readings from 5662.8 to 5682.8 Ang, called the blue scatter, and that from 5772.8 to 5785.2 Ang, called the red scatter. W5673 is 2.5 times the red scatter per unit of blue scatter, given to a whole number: 3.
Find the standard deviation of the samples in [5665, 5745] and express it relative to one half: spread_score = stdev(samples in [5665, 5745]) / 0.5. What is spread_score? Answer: 1.5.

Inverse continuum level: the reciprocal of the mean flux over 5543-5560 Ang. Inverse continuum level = 0.135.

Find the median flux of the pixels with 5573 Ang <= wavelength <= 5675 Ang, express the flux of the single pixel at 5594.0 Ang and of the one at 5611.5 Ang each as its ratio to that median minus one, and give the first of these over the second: -2.33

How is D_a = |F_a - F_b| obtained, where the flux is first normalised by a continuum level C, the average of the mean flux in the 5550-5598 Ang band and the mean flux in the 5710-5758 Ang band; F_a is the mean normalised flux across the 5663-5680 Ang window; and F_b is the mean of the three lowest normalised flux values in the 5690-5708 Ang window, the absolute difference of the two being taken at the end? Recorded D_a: 0.13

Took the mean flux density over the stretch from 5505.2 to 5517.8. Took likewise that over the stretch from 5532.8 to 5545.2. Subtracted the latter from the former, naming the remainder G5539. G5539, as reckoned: -0.42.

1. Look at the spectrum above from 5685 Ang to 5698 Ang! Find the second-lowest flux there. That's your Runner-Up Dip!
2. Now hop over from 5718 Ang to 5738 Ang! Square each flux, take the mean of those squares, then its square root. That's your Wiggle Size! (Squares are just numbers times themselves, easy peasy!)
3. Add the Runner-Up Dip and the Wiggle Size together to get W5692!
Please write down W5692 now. 14.8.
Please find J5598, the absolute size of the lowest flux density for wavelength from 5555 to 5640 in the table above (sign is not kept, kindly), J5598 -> 5.5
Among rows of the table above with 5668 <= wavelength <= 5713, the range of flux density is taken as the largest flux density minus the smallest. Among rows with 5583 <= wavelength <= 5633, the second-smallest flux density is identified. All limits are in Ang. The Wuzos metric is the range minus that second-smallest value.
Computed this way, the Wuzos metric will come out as -2.3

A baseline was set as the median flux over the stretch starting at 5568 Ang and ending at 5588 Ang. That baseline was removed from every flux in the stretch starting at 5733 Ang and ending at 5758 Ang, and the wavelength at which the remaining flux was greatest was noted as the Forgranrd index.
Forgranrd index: 5749.0 Ang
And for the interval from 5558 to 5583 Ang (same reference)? 5564.0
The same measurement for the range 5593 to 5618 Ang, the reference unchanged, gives 5609.0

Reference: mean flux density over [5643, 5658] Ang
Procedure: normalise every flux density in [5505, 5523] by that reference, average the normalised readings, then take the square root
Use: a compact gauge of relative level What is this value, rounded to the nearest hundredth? 1.02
